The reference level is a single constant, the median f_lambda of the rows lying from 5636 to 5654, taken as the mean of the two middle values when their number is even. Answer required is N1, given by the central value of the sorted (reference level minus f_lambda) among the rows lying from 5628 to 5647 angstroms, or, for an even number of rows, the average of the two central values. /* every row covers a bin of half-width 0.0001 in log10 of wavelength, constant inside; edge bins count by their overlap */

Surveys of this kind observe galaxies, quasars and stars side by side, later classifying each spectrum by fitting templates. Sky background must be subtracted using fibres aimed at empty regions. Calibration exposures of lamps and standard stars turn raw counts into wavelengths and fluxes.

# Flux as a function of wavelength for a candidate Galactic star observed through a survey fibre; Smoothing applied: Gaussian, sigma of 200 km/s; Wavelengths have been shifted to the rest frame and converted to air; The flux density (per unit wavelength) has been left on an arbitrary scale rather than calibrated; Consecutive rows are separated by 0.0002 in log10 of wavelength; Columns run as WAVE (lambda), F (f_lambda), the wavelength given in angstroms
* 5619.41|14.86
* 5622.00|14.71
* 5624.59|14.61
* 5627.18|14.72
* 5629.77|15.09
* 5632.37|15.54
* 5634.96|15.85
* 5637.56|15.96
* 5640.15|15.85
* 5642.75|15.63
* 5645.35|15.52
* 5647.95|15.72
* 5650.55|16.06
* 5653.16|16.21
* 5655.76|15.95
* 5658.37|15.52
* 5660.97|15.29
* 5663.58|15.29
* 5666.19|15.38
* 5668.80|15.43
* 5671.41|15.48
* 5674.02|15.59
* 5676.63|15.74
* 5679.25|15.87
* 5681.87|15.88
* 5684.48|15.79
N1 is 0.22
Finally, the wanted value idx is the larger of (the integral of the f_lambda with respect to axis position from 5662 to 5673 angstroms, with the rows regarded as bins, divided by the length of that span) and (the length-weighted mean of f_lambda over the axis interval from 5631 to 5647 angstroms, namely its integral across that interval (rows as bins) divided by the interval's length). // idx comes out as 15.72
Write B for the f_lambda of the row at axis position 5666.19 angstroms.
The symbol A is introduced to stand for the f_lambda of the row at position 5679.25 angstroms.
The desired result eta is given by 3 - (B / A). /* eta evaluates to 2.031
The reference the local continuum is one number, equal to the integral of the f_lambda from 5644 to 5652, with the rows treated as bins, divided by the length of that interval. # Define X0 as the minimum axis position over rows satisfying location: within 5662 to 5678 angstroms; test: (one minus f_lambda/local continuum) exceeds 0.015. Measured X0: 5663.58 angstroms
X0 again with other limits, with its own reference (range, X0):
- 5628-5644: 5629.77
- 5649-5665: 5658.37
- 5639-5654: 5645.35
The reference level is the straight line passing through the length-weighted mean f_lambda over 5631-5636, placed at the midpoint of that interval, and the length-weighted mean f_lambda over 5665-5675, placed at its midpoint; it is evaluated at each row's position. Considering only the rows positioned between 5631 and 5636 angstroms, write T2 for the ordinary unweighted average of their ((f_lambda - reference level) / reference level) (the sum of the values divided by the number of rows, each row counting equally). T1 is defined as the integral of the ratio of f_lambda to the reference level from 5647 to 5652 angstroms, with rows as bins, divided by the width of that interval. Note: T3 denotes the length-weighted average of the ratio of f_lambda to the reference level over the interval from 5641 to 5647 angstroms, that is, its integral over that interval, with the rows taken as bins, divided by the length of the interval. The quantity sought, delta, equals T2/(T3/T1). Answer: 0.002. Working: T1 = 1.02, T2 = 0.002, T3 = 1.00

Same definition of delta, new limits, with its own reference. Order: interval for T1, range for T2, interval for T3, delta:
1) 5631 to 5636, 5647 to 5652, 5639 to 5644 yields 0.019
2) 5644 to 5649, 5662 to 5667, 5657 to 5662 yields -0.011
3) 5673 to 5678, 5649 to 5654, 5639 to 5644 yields 0.036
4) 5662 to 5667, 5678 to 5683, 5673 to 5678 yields 0.029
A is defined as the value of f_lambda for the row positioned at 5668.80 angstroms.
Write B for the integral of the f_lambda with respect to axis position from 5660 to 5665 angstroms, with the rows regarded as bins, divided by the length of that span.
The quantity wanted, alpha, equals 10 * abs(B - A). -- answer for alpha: 1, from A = 15.43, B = 15.3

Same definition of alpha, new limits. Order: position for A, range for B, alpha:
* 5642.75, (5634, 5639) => 3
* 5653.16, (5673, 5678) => 5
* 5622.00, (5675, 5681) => 11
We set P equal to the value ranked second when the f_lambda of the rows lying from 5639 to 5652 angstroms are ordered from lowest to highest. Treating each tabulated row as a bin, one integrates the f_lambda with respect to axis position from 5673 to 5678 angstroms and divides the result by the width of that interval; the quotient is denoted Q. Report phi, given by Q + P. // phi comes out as 31.30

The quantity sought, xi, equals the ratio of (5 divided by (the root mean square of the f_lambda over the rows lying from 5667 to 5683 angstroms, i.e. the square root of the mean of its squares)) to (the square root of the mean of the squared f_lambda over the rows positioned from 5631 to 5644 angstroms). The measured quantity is 0.0202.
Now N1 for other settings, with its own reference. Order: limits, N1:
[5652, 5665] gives 0.33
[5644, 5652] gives 0.13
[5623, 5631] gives 1.13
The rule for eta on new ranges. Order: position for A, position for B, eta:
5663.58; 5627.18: 2.037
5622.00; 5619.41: 1.990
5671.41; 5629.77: 2.025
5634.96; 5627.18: 2.071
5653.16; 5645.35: 2.043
